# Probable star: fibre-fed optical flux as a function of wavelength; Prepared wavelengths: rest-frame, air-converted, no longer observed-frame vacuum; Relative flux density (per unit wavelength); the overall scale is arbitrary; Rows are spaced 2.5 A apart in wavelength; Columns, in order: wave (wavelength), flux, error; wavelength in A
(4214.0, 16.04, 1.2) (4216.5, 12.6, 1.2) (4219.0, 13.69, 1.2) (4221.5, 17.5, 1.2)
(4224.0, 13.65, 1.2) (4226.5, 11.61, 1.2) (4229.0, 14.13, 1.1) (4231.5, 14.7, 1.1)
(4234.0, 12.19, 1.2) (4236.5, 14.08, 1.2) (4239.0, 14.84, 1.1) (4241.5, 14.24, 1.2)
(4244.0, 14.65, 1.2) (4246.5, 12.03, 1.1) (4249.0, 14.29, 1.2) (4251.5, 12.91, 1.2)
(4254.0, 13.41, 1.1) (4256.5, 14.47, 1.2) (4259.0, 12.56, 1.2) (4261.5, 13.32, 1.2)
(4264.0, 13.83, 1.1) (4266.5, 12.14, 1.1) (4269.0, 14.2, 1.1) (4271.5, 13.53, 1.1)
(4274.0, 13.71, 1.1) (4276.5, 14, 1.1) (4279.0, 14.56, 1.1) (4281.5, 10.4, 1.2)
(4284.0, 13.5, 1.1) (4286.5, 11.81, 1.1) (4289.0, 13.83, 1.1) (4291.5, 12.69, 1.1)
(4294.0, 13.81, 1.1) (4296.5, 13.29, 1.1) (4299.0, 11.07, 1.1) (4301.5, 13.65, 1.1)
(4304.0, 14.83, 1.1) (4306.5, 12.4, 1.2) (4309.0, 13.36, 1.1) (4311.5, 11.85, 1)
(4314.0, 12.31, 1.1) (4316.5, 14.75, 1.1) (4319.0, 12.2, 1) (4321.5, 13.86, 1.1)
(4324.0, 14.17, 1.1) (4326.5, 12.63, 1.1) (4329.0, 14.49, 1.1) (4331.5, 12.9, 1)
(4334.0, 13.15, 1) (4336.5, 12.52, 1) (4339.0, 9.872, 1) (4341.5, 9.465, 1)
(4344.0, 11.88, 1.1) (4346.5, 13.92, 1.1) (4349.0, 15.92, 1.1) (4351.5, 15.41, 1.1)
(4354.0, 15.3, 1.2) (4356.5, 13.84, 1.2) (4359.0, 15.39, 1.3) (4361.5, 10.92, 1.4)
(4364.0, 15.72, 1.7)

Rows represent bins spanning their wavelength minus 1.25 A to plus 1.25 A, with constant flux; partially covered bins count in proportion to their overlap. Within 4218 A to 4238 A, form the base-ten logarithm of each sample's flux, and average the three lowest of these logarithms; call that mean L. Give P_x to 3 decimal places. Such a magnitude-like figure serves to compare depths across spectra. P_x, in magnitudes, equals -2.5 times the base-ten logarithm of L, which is -0.099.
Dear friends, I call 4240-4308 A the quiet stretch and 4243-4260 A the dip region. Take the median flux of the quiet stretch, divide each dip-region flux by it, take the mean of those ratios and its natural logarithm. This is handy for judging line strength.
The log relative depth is 0.00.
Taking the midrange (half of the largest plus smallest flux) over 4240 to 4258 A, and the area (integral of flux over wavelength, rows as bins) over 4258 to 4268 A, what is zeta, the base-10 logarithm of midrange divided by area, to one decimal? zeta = -1.0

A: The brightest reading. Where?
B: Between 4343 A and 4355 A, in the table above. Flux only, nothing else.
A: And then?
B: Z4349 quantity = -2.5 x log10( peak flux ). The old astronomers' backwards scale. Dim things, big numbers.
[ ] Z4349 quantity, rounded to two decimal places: -3.00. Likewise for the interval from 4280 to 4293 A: -2.85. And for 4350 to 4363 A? -2.97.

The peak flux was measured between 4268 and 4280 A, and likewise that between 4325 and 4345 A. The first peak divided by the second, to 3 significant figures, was 1.00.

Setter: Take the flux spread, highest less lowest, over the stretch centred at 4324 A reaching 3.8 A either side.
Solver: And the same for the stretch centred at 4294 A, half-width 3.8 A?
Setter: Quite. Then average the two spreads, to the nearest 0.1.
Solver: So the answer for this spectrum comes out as 1.3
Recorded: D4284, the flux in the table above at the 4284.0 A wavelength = 13.5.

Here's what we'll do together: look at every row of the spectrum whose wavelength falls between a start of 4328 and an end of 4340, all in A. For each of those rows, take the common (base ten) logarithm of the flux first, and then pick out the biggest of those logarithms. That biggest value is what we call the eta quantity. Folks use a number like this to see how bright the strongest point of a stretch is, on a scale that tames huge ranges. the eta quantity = 1.16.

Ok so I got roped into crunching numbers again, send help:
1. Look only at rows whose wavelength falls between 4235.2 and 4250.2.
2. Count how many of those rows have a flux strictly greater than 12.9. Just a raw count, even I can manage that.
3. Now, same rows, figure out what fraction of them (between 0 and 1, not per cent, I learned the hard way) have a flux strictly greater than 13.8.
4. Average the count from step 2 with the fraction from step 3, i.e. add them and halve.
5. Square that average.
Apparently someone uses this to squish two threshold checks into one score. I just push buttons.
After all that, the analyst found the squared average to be 9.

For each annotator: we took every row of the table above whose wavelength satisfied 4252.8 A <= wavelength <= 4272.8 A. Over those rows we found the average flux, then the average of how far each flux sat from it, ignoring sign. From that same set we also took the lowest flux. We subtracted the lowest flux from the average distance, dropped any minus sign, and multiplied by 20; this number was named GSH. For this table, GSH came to 231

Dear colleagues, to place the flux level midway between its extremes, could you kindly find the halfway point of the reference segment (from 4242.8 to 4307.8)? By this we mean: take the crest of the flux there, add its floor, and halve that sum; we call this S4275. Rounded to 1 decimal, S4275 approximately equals 12.6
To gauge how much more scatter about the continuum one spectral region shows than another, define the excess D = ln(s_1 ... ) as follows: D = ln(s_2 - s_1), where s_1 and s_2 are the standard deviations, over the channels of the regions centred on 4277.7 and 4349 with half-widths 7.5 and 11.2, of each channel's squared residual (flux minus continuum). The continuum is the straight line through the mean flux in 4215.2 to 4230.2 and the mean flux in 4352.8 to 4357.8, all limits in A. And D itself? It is 1.4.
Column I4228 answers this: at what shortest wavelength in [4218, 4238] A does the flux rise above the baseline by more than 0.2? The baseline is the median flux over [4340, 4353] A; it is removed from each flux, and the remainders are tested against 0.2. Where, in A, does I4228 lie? 4221.5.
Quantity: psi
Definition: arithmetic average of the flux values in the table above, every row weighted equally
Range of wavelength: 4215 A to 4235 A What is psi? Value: 13.8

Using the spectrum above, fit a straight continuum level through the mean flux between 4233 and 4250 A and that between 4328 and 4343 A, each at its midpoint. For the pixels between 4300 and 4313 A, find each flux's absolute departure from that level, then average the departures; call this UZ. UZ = 0.96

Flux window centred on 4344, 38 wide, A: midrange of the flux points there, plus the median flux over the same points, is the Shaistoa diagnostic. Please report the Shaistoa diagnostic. 25.8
